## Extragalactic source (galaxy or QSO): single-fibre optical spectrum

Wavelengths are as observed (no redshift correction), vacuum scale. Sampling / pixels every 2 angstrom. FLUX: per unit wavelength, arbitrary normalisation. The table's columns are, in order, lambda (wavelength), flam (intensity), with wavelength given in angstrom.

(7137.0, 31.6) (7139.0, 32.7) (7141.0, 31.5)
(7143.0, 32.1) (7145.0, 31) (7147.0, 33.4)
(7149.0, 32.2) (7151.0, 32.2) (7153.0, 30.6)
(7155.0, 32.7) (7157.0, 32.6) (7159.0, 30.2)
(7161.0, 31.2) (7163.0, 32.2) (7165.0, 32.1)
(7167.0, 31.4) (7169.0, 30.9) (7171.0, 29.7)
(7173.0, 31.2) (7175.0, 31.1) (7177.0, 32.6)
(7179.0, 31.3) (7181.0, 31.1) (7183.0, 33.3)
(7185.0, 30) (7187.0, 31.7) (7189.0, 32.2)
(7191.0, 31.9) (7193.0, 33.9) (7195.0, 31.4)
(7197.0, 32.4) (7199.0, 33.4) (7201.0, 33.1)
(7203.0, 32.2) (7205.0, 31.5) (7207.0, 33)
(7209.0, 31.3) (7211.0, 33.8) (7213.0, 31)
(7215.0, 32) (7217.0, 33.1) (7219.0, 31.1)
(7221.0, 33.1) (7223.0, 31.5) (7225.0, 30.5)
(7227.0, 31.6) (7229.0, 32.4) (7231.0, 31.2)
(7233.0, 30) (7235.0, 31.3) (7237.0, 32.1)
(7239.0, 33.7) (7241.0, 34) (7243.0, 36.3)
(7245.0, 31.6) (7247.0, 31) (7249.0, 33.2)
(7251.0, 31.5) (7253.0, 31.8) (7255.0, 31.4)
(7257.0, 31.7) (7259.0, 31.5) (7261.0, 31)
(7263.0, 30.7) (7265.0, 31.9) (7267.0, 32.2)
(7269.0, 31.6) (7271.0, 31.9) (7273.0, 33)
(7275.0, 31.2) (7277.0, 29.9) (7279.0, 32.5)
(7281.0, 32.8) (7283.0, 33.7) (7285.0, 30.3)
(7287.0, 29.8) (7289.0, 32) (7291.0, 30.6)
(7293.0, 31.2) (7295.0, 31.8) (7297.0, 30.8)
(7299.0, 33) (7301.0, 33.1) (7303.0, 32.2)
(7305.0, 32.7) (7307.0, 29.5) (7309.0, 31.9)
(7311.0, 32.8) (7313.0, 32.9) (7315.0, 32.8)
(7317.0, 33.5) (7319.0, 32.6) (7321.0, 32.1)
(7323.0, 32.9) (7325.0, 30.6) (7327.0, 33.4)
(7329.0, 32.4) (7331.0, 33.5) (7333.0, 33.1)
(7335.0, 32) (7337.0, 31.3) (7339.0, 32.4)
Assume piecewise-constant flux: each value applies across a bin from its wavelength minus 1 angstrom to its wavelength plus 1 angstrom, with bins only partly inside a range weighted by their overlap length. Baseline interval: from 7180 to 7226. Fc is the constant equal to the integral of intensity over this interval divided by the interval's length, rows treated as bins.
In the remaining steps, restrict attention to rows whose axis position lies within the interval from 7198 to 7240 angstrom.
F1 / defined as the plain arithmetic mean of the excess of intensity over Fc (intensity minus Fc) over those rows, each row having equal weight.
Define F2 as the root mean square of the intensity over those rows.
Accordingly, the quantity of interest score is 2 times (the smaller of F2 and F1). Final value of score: -0.1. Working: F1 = -0.07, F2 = 32.1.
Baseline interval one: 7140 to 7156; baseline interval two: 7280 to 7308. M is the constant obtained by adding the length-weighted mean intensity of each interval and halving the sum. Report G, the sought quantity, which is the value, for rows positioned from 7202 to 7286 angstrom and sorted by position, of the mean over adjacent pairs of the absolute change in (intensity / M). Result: 0.041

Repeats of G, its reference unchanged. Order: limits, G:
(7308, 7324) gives 0.018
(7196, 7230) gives 0.043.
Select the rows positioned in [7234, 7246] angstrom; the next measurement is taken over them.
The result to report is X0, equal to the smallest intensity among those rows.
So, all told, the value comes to 31.3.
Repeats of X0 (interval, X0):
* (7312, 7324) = 32.1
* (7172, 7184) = 31.1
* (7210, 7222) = 31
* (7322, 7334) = 30.6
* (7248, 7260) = 31.4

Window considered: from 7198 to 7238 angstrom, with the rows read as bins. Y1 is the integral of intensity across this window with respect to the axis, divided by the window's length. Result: 32.0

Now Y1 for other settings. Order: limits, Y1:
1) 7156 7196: 31.6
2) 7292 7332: 32.3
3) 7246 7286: 31.7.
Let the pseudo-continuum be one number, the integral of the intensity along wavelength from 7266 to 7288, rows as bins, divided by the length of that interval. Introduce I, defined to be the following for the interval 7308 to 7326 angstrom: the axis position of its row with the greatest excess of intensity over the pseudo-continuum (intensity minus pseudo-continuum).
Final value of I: 7317.0 angstrom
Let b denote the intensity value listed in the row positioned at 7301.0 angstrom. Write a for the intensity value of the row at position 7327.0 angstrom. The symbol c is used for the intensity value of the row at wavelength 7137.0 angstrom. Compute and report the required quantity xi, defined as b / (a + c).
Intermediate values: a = 33.4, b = 33.1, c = 31.6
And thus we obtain 0.509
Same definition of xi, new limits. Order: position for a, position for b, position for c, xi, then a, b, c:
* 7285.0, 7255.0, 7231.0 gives 0.511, 30.3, 31.4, 31.2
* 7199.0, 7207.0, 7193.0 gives 0.490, 33.4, 33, 33.9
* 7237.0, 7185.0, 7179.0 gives 0.473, 32.1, 30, 31.3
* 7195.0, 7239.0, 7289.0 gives 0.532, 31.4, 33.7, 32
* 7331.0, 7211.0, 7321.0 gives 0.515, 33.5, 33.8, 32.1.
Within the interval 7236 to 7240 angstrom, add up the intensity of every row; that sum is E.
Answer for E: 65.8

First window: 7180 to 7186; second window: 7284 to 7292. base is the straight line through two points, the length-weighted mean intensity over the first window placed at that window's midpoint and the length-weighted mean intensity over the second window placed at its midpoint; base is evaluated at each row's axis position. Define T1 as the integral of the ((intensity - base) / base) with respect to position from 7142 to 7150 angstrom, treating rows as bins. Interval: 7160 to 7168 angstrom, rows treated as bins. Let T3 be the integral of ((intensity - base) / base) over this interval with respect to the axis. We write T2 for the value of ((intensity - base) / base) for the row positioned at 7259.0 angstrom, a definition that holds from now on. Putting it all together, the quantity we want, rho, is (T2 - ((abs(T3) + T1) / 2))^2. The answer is 0.002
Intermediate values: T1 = 0.11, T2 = 0.02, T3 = 0.029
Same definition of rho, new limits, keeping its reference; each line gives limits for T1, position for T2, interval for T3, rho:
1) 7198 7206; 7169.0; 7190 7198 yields 0.094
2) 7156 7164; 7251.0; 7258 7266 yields 0.001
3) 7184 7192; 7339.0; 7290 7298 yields 0.000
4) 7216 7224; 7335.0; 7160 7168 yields 0.008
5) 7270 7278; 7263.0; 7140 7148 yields 0.017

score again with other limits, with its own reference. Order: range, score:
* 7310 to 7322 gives 1.3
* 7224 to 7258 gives -0.1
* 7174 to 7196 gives -0.5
